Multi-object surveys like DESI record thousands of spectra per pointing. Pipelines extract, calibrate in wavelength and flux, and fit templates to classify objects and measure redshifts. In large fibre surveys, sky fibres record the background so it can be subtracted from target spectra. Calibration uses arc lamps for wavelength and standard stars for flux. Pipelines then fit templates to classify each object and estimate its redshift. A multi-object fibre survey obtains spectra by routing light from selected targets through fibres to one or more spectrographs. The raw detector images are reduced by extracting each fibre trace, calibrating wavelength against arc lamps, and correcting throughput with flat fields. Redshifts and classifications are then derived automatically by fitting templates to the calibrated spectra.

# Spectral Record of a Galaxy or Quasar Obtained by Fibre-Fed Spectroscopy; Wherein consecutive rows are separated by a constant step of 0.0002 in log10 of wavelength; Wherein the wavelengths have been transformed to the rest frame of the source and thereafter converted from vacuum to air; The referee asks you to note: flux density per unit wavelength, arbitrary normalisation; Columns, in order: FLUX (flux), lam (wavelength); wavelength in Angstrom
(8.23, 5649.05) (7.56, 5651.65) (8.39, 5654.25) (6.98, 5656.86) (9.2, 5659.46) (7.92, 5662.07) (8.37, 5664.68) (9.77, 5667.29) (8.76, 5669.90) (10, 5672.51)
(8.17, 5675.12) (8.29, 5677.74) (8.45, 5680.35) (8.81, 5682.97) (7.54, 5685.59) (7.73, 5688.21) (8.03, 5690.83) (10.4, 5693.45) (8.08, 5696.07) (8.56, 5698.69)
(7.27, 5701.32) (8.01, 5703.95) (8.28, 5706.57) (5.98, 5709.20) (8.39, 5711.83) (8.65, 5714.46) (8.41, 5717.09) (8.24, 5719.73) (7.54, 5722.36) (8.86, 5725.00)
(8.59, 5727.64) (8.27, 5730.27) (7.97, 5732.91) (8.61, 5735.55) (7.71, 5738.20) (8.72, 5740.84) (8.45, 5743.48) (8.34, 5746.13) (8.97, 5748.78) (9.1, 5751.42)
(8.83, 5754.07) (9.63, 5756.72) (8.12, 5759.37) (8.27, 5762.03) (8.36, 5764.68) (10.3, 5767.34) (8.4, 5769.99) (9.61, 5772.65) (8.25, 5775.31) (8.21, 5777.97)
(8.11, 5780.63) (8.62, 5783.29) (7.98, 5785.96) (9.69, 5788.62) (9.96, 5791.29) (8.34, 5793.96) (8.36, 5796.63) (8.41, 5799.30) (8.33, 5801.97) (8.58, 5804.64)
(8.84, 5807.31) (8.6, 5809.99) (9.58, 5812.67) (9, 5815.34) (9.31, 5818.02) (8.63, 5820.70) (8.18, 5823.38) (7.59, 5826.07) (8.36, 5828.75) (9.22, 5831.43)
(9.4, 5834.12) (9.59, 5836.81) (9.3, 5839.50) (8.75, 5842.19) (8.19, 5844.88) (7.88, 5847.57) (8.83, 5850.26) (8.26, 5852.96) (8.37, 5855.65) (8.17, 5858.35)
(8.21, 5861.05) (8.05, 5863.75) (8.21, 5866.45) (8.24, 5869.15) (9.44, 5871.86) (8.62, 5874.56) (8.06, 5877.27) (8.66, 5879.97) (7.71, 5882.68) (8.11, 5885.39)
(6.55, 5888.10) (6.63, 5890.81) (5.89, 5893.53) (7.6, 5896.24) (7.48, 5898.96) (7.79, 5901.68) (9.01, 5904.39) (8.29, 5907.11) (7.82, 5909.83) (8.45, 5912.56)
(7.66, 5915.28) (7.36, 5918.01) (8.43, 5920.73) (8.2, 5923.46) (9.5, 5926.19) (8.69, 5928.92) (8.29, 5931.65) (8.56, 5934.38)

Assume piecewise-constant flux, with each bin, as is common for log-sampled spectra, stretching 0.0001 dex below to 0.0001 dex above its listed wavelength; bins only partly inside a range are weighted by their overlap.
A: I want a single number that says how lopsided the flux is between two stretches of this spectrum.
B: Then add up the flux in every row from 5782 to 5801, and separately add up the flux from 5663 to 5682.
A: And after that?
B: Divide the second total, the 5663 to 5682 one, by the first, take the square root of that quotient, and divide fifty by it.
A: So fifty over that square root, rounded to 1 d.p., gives 49.8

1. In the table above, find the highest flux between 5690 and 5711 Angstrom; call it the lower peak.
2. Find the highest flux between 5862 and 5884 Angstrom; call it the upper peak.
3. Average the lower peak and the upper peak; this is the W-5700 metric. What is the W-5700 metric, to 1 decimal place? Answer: 9.9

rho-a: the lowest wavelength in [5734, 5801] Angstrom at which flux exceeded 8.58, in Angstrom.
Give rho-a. 5735.55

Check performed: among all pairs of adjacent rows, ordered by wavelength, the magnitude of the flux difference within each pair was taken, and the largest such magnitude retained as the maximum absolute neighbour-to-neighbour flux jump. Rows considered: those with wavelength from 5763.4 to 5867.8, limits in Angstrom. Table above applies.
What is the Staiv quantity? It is 1.94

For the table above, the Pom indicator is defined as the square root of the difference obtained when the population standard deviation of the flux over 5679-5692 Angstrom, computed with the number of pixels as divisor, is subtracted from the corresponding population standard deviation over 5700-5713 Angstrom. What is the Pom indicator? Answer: 0.65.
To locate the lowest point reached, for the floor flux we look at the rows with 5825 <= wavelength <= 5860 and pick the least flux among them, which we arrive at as 7.59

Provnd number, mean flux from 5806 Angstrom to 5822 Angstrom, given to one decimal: 9.0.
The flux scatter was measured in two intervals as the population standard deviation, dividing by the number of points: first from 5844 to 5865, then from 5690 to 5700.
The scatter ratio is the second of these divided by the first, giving 3.7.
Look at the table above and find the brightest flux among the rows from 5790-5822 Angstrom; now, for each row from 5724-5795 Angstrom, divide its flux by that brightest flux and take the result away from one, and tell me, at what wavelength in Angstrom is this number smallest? 5767.34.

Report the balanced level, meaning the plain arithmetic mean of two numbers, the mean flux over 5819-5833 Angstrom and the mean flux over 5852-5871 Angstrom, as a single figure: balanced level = 8.3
